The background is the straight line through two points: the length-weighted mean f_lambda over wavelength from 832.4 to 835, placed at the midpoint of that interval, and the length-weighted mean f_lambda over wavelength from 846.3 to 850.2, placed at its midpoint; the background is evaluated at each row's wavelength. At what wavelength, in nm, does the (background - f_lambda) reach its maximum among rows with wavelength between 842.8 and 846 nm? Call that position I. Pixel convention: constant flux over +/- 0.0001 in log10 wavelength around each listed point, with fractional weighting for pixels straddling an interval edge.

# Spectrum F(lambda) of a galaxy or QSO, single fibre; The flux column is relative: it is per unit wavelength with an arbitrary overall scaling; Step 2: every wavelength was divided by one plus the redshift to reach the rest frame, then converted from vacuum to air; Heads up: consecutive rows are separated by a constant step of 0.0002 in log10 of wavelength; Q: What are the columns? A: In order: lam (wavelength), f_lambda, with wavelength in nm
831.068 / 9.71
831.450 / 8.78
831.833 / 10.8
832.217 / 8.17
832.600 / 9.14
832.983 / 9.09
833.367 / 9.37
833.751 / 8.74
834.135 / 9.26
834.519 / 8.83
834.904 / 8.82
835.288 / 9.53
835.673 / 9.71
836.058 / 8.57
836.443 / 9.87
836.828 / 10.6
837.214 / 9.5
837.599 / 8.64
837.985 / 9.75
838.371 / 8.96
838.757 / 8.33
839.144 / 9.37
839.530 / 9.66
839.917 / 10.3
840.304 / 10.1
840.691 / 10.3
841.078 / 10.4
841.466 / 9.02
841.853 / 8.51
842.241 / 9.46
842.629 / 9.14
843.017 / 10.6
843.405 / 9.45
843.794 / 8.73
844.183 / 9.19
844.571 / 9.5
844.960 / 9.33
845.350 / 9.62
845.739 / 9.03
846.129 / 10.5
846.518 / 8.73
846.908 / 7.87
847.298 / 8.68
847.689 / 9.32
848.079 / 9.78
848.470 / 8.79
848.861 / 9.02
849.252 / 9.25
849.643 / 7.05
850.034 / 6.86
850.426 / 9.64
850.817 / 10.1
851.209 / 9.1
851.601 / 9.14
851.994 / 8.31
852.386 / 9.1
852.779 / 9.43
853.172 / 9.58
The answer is 843.794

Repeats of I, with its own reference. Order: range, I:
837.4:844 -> 838.757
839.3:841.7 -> 841.466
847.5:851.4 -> 850.034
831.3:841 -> 832.217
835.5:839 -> 838.757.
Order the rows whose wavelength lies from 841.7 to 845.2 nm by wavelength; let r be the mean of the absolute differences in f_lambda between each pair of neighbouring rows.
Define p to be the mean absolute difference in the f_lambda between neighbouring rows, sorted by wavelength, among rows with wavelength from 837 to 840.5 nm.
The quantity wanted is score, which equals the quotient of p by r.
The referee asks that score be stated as 1.0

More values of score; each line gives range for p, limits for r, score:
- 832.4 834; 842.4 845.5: 0.5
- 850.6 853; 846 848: 0.6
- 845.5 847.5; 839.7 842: 2.6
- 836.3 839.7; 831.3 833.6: 0.7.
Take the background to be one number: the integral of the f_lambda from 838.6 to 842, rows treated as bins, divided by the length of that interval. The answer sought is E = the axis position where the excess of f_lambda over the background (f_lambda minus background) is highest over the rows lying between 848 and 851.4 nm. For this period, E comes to 850.817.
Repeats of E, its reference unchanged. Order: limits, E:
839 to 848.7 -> 843.017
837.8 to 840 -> 839.917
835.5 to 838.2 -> 836.828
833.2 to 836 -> 835.673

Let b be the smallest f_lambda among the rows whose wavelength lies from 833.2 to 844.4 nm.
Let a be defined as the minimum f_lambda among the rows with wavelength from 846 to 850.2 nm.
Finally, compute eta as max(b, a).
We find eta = 8.33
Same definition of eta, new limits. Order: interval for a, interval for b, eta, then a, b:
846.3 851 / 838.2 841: 8.33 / 6.86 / 8.33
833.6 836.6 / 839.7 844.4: 8.57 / 8.57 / 8.51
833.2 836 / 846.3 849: 8.74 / 8.74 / 7.87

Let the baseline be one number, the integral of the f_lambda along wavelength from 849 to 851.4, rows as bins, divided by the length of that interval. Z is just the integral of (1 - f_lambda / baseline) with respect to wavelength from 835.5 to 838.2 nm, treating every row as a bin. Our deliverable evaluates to -0.26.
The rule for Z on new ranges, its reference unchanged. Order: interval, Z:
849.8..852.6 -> -0.06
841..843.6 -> -0.24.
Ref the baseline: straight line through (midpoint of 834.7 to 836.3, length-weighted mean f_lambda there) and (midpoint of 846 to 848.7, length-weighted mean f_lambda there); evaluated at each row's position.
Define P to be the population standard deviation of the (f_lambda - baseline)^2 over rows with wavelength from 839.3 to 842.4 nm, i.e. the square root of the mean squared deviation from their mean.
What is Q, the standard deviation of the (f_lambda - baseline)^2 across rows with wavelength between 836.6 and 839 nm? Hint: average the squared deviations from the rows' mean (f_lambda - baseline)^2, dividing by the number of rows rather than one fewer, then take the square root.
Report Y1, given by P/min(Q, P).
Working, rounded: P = 0.60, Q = 0.69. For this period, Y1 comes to 1.0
